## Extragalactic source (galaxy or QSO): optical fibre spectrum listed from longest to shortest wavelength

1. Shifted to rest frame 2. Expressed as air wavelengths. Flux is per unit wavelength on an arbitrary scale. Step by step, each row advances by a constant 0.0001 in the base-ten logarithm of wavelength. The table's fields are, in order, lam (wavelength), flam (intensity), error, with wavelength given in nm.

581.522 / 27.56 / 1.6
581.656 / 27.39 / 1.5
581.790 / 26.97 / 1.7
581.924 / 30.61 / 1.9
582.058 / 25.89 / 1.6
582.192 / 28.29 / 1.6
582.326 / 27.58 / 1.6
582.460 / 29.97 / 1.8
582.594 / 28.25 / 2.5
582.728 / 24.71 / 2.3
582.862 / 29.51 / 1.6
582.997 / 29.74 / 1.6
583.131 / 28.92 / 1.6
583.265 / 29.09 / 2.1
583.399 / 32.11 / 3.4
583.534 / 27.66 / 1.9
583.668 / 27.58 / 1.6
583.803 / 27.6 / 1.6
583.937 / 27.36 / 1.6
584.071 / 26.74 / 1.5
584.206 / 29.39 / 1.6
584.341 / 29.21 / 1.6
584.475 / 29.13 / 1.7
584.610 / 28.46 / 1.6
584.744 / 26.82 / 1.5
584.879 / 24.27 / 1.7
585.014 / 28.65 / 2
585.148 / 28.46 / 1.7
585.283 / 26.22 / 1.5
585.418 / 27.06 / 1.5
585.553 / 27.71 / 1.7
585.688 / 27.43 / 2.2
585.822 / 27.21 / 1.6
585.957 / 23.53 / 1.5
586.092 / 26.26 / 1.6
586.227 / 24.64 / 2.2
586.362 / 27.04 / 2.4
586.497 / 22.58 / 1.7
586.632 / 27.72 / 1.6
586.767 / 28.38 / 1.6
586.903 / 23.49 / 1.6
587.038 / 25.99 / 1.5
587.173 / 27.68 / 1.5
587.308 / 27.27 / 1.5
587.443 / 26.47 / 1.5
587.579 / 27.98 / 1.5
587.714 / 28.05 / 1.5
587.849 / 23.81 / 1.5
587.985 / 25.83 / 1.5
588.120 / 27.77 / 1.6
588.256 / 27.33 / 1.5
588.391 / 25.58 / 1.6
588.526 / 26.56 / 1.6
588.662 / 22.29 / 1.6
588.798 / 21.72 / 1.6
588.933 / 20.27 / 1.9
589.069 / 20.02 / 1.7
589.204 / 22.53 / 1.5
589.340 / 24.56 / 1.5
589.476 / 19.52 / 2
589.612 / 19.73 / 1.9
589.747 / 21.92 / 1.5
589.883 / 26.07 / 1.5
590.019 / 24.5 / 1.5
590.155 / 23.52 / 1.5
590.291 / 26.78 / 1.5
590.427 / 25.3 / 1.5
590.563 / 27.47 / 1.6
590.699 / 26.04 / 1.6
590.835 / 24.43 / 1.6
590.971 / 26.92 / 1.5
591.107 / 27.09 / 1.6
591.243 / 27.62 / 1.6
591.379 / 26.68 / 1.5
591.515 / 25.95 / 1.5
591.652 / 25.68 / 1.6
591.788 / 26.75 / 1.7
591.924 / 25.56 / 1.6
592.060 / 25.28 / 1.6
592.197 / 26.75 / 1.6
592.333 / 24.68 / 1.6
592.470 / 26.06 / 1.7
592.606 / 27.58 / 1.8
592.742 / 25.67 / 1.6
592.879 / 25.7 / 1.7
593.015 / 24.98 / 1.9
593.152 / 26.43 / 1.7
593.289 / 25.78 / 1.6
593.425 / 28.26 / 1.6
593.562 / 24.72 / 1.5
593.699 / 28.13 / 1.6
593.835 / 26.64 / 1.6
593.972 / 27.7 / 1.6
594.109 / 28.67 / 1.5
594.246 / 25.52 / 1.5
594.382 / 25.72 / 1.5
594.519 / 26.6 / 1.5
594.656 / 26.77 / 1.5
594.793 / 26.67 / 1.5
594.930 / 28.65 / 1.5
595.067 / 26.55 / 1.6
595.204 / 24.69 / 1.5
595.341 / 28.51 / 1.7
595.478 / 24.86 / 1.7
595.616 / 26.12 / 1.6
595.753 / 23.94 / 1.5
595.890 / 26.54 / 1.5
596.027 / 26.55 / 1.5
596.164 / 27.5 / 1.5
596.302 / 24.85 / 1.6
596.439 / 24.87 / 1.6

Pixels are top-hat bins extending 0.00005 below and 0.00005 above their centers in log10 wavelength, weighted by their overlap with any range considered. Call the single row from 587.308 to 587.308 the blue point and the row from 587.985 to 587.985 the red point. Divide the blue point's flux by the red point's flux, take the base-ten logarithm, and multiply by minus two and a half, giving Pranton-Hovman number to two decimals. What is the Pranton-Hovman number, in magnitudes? -0.06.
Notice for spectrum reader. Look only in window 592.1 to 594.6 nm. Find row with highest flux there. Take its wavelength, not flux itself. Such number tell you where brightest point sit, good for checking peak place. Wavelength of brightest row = 594.109 nm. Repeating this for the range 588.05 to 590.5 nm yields 588.120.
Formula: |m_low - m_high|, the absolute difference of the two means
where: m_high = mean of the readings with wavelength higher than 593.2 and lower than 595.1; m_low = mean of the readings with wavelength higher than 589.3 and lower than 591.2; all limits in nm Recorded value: 2.3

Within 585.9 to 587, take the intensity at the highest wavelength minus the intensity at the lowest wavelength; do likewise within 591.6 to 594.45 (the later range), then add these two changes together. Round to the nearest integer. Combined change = 0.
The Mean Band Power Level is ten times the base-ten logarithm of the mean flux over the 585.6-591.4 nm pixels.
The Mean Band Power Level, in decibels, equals 14.01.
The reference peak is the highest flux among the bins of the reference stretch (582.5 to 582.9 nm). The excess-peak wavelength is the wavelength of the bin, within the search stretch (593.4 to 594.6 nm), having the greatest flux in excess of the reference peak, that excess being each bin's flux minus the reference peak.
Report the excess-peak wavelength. 594.109 nm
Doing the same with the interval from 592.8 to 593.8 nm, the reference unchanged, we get 593.425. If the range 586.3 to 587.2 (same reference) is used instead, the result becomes 586.767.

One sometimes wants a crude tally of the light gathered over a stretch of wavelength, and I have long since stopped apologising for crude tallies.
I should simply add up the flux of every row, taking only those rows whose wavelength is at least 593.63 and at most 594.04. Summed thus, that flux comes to 82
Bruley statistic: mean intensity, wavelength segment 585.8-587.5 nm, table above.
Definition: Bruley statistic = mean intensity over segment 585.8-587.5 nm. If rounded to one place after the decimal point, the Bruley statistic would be 26.0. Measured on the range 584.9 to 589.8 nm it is 25.3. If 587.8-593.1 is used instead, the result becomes 24.9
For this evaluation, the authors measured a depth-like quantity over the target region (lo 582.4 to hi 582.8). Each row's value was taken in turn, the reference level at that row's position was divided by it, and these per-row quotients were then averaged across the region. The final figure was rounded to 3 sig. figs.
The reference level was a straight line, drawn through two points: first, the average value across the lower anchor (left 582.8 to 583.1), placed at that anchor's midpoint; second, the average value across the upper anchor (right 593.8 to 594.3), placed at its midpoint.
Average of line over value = 1.08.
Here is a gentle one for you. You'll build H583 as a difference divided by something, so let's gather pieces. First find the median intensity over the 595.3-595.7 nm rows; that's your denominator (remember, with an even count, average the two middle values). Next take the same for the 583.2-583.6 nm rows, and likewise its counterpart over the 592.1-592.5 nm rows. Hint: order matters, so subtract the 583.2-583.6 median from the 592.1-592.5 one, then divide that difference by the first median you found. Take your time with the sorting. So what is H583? -0.12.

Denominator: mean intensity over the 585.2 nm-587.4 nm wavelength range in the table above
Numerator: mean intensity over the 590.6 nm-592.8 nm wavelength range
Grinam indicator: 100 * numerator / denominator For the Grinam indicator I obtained 100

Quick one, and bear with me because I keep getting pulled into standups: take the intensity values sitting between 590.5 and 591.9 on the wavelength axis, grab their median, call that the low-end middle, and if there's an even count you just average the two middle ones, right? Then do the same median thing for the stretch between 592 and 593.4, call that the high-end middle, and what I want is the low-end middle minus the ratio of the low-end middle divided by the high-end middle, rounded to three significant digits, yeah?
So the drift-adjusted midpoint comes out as 25.7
